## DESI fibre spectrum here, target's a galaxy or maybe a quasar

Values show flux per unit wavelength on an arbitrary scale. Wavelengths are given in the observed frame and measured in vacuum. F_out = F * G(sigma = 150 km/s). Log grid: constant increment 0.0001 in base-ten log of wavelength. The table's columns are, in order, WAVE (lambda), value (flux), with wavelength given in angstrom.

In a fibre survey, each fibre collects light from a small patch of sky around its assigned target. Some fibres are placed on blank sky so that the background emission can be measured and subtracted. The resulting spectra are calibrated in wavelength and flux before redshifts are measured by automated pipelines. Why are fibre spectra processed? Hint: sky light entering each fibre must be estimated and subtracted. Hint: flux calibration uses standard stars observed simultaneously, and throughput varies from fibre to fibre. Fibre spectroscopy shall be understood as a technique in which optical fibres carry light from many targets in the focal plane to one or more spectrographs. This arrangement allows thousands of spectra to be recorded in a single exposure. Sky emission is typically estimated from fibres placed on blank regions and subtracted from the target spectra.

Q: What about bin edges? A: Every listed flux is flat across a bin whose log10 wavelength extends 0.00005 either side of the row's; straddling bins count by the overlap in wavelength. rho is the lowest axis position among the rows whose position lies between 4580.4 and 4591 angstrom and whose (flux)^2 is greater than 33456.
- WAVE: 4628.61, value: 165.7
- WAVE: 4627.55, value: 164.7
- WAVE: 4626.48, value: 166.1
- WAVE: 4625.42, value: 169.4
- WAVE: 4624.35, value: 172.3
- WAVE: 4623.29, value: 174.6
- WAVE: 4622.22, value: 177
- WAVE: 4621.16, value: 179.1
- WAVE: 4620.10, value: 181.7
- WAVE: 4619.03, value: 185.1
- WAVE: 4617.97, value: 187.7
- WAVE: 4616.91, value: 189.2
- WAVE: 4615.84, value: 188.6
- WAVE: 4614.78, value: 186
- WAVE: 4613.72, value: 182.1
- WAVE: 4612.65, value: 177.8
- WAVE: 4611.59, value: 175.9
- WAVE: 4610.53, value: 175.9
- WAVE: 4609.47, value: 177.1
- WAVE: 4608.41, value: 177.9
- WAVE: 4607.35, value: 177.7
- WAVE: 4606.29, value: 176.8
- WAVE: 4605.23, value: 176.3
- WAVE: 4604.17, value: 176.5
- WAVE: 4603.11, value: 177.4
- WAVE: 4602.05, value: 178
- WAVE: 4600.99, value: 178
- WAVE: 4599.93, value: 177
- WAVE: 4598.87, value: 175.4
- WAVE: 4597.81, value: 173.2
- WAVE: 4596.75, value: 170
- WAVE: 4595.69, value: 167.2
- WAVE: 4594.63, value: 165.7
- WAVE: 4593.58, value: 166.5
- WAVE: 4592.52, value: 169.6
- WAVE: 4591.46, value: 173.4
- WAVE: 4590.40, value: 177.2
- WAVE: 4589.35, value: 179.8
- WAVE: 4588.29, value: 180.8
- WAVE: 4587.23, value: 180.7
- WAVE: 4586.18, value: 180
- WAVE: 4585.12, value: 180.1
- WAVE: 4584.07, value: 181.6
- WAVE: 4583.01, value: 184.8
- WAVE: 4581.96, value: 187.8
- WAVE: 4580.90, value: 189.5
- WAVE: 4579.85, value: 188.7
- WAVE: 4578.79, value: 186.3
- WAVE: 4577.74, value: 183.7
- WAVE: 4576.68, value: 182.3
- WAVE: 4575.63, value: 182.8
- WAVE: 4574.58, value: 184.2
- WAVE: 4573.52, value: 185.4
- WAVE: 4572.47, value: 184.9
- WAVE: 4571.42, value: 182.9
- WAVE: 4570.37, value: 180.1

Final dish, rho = 4580.90 angstrom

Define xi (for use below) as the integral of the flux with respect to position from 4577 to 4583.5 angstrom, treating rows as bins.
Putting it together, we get 1213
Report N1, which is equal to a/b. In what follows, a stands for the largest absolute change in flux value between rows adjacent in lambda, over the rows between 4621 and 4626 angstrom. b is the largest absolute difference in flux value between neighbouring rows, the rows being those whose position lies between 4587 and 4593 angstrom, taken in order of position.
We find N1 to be 0.8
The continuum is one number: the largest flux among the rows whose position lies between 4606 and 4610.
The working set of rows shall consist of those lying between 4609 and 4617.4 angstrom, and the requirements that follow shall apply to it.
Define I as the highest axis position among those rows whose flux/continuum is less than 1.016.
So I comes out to 4612.65 angstrom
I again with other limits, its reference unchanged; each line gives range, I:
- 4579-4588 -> 4587.23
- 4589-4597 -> 4596.75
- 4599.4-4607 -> 4606.29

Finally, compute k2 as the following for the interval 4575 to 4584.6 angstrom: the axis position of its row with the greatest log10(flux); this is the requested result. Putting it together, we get 4580.90 angstrom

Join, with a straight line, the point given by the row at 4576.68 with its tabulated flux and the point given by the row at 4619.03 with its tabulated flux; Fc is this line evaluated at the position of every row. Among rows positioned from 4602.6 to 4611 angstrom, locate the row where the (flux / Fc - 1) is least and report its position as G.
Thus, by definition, 4610.53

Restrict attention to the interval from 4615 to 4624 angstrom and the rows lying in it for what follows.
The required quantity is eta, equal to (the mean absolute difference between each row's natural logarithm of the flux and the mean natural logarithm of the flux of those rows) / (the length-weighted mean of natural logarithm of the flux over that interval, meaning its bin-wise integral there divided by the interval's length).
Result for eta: 0.0050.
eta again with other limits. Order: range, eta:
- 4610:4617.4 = 0.0052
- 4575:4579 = 0.0013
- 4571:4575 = 0.0008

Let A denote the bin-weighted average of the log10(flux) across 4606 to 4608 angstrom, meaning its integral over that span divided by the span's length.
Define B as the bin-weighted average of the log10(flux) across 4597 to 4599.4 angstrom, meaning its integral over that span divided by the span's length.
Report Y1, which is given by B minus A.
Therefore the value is -0.014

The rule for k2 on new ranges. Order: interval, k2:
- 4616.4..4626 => 4616.91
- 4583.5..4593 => 4584.07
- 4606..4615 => 4614.78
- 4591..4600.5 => 4599.93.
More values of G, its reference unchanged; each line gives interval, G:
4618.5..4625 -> 4624.35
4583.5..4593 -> 4592.52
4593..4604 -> 4594.63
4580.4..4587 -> 4586.18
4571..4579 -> 4576.68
